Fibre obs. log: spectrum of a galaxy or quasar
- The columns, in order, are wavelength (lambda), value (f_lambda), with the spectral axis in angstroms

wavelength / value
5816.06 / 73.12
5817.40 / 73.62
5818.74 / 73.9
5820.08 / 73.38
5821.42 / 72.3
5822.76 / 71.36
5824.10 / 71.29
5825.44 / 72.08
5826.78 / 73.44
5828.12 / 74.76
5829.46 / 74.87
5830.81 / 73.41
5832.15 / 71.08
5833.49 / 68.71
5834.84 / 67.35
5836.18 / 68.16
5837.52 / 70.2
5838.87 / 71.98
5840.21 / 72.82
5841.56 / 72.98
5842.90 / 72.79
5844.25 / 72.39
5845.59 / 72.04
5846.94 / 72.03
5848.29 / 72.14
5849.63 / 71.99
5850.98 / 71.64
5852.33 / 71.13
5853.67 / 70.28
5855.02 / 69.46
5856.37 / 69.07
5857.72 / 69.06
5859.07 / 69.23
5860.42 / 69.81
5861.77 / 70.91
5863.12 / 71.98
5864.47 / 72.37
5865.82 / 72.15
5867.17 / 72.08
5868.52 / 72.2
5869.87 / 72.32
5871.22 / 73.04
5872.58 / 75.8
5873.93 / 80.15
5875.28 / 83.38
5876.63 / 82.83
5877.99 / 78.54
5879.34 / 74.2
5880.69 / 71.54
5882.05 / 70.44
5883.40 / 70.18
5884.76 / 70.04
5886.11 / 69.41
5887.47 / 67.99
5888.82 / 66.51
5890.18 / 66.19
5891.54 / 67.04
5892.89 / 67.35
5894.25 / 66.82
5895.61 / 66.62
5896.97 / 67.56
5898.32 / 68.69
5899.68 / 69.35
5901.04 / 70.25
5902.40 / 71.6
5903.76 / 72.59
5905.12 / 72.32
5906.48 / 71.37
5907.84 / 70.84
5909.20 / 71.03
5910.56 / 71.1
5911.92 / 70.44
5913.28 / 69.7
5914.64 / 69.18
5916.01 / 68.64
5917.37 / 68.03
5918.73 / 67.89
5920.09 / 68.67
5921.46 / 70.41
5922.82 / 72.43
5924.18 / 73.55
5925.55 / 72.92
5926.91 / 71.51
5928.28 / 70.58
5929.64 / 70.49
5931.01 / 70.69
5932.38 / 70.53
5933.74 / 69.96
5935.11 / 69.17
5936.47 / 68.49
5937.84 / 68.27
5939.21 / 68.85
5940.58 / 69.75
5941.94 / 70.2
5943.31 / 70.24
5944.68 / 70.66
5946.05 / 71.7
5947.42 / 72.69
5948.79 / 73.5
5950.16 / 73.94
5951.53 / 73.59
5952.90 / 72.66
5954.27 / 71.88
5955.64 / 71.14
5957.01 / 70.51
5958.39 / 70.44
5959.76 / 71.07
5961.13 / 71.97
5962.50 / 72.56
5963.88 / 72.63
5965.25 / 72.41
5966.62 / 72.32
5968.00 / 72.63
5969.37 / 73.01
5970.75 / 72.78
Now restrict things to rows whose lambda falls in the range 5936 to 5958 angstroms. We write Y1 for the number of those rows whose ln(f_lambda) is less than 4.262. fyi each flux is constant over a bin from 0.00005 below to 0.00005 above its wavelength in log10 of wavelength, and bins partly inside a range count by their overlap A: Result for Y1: 8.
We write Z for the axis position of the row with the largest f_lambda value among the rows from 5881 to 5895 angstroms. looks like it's 5882.05 angstroms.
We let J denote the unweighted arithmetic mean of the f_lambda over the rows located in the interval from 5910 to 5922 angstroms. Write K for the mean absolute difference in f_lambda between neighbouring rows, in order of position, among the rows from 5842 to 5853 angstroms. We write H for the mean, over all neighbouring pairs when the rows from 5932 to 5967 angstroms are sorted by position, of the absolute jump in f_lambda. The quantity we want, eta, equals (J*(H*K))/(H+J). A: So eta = 0.15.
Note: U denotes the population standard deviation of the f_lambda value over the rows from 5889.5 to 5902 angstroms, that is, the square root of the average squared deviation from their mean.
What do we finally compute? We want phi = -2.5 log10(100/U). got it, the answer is -4.7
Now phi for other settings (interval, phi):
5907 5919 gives -4.8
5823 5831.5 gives -4.7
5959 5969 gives -5.7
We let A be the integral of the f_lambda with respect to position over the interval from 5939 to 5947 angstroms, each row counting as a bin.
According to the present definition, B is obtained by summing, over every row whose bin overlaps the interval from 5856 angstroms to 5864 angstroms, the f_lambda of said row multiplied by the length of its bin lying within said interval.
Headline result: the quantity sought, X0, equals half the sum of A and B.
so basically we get 562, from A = 563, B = 561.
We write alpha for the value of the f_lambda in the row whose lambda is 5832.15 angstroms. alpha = 71.08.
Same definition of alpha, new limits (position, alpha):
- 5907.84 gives 70.84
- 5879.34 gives 74.2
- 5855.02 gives 69.46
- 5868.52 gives 72.2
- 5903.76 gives 72.59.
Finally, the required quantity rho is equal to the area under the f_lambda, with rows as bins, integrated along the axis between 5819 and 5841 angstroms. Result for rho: 1579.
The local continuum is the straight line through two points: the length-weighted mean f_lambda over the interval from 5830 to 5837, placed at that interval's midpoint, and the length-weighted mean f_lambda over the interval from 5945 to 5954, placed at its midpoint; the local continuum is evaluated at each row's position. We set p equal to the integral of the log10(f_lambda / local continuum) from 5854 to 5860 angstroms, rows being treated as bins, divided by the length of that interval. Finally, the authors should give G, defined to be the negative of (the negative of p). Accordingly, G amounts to -0.007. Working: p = -0.01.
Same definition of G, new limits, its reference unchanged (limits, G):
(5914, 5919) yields -0.022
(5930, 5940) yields -0.019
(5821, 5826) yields 0.013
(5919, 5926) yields -0.005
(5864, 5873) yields 0.012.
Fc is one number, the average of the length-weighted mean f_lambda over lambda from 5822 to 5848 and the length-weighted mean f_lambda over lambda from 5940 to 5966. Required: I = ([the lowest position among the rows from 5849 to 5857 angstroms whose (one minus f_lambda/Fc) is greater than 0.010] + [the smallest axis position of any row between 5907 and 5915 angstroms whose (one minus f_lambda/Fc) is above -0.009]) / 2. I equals 5880.8 angstroms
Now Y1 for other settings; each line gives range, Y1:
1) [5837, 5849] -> 1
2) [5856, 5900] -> 19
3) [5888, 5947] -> 32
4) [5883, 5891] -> 6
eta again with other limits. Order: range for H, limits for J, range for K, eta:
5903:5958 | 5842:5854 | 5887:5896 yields 0.40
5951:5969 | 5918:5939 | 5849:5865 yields 0.28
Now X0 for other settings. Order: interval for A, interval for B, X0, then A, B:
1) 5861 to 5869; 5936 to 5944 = 565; 575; 554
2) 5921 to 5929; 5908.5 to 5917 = 585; 576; 595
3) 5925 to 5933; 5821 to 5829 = 575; 568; 581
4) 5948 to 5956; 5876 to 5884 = 590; 583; 597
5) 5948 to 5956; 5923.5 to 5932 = 595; 583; 608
